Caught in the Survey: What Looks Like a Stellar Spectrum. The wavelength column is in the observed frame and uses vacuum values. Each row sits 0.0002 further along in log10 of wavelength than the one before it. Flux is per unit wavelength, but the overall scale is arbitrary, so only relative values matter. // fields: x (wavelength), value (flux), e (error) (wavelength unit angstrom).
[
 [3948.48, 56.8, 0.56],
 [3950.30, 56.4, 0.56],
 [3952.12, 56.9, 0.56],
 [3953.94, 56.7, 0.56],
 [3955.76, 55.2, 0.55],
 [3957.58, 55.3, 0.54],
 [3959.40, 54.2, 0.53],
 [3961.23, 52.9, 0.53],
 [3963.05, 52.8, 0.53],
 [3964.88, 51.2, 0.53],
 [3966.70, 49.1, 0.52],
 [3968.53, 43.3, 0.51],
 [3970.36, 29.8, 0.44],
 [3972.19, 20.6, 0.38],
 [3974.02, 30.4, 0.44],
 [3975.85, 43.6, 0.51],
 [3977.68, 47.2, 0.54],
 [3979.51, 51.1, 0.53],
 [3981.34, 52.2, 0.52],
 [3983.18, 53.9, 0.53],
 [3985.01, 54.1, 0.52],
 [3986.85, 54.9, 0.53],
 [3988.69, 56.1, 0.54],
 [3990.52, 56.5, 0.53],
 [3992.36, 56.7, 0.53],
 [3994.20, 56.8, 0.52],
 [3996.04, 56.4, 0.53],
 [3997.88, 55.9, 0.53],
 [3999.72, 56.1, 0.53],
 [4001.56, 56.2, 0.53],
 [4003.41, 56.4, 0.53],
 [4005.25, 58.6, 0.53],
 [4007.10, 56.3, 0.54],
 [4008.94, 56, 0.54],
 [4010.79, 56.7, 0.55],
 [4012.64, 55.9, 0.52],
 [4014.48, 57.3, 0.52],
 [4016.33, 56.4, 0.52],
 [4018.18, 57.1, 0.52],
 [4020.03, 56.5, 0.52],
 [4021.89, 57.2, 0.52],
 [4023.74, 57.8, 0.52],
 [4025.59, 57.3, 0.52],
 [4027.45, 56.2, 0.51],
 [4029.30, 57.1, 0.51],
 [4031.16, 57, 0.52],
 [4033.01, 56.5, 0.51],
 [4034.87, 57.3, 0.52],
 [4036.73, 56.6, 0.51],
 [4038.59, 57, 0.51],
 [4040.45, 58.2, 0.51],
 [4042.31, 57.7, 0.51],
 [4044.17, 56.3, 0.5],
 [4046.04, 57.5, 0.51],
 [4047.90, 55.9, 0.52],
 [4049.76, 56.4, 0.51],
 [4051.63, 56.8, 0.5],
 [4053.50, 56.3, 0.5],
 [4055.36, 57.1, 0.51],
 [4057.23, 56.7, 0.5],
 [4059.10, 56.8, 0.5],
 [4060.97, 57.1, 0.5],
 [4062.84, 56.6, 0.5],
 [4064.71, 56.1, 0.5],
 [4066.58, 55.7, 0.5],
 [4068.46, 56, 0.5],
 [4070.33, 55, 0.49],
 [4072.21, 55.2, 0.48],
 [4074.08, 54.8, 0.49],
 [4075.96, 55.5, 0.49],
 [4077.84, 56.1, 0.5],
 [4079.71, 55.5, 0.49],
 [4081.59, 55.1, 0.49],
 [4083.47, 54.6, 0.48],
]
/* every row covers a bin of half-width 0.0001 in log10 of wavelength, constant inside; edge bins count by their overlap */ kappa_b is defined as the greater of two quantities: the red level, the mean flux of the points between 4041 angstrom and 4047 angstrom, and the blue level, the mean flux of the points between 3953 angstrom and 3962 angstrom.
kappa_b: 57.2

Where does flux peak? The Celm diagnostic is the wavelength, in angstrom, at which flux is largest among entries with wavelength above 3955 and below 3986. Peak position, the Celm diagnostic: 3957.58 angstrom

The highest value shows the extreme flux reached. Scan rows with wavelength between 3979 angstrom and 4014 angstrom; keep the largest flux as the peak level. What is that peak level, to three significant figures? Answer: 58.6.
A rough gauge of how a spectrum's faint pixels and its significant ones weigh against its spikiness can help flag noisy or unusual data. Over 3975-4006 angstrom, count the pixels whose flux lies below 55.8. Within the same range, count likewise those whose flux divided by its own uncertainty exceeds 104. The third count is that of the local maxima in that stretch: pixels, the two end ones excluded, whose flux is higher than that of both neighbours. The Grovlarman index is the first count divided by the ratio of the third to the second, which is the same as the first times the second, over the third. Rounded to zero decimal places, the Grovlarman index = 70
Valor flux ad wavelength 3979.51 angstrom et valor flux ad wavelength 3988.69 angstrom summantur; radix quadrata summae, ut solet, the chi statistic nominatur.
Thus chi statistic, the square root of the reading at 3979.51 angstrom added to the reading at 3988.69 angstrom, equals 10.4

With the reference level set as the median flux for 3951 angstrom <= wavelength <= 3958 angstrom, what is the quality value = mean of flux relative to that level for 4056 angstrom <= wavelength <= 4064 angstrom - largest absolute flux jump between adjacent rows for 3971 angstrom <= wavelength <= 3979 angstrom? -12.2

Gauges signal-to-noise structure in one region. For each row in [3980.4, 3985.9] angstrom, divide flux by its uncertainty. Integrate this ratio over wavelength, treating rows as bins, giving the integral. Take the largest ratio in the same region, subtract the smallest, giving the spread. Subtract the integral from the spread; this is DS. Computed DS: -558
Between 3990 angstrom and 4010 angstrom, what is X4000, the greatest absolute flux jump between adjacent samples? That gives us 2.3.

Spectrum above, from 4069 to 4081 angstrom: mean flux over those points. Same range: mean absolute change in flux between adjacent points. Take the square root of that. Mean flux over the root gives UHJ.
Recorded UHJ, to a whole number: 78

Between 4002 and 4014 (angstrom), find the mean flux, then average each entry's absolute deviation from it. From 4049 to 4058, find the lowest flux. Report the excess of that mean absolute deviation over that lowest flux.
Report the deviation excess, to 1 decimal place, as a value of -55.6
